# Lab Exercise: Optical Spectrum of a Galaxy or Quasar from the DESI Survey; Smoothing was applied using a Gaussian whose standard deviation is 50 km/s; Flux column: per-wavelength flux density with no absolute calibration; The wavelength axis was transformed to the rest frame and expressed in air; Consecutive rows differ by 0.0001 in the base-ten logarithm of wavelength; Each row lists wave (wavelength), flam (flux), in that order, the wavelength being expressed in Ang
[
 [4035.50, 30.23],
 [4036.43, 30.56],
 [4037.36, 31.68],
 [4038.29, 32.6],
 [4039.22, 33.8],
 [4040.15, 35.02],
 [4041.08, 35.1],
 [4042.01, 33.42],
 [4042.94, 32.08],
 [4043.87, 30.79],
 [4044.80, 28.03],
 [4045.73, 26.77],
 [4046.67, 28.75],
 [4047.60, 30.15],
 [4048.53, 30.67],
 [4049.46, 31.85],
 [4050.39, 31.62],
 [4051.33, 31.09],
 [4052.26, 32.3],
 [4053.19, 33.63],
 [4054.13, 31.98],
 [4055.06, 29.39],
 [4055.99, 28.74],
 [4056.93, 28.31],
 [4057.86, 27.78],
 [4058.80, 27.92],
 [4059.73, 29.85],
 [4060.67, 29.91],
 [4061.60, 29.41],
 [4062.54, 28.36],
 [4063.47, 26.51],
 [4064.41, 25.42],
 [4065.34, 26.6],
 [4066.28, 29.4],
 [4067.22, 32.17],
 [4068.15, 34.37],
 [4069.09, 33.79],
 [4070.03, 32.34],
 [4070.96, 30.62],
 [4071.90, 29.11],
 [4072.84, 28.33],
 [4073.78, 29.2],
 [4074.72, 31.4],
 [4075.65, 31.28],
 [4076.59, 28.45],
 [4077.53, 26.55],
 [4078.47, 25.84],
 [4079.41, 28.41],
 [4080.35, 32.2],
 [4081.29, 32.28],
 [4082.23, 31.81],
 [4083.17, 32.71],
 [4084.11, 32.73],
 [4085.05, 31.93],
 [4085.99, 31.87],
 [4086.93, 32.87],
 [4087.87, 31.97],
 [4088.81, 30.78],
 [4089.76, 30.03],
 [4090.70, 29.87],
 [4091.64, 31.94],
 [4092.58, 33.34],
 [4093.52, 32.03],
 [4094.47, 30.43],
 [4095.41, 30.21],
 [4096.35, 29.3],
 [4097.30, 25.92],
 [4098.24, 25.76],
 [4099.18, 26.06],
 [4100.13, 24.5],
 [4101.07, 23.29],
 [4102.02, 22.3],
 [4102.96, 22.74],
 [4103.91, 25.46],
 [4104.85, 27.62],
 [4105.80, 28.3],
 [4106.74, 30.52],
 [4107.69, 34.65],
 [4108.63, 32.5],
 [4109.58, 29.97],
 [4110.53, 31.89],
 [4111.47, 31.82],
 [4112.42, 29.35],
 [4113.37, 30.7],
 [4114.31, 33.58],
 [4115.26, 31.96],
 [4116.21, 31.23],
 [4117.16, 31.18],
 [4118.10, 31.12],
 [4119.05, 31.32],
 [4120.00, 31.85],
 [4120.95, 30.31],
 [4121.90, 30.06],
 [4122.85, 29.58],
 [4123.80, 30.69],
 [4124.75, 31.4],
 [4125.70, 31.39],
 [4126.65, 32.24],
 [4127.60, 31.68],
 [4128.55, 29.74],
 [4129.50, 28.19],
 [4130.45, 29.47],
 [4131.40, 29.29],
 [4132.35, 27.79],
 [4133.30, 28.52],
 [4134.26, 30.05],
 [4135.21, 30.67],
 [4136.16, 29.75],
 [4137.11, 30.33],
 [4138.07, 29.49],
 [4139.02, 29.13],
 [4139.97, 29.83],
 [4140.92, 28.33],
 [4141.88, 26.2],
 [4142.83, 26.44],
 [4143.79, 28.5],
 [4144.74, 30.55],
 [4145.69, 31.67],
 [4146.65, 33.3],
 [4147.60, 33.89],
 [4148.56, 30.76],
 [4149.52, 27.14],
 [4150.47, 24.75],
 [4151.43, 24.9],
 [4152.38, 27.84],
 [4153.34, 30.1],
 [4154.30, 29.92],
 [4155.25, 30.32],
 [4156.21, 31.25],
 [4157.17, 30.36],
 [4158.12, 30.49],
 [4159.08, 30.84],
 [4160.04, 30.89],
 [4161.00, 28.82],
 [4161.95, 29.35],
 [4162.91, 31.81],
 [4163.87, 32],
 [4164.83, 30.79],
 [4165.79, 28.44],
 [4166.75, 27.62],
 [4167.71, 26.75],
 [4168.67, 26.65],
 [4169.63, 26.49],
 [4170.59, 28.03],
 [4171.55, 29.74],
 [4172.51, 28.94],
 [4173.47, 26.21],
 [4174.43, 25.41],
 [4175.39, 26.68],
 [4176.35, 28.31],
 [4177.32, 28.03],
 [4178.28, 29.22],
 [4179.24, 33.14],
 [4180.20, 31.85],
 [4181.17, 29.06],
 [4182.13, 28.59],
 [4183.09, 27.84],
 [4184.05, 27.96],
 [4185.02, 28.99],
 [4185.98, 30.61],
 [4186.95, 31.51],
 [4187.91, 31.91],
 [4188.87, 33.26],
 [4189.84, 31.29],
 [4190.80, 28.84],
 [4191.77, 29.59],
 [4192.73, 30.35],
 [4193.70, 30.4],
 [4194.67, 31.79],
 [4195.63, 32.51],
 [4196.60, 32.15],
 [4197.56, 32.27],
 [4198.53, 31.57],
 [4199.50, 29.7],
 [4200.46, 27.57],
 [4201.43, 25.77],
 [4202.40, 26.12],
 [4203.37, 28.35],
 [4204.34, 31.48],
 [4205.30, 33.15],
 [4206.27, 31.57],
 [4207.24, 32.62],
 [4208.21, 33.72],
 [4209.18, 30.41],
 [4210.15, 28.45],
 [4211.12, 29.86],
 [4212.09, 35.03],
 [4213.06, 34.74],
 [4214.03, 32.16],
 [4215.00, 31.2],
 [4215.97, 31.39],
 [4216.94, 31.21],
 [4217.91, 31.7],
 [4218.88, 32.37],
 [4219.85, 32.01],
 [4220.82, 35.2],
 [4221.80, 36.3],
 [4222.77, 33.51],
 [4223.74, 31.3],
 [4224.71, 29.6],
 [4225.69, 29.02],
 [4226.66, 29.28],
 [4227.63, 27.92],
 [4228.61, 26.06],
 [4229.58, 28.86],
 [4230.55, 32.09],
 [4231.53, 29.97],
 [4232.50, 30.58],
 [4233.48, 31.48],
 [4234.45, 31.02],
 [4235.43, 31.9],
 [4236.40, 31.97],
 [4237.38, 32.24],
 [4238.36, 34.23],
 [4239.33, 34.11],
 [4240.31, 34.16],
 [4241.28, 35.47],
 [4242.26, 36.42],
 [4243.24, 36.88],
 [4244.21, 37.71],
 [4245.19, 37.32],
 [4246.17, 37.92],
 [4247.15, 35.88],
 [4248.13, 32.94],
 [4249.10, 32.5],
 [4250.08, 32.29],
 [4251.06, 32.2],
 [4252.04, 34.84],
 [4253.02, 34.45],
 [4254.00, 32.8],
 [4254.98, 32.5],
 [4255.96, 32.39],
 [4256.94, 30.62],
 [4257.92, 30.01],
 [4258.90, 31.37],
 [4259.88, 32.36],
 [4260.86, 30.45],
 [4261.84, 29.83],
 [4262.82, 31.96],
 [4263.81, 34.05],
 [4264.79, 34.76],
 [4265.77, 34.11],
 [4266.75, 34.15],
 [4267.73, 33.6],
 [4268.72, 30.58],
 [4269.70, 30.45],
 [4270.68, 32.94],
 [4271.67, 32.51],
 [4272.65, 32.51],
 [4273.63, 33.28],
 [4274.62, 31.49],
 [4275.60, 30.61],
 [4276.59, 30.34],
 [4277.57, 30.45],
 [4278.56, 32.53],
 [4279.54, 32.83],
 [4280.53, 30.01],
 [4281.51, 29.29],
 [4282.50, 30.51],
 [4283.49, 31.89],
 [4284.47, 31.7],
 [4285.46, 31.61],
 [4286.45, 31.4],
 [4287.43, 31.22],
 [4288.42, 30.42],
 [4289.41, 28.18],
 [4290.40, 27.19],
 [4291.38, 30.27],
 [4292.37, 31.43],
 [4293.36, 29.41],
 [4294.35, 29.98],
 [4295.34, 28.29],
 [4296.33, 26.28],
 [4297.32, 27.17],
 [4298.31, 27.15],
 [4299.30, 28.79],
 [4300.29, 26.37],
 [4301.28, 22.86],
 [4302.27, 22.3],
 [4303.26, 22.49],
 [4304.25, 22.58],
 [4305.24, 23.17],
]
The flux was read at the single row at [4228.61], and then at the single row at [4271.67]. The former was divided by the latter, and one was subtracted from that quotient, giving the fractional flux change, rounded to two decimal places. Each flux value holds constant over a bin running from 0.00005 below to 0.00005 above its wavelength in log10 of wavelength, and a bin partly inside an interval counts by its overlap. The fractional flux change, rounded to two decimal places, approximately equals -0.20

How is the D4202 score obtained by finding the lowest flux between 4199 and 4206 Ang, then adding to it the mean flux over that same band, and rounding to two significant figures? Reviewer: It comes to 55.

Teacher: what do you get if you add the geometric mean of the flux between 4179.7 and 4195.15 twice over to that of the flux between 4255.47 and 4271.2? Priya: 92.5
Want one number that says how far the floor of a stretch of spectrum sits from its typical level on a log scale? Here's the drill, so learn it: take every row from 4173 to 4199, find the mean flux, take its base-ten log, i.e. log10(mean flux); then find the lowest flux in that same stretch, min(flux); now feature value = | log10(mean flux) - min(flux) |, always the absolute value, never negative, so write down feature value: 24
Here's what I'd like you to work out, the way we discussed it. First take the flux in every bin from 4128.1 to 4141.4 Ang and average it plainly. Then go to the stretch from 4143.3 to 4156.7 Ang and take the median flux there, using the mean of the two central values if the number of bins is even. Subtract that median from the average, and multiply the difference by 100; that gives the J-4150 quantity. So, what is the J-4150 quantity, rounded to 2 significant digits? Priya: -88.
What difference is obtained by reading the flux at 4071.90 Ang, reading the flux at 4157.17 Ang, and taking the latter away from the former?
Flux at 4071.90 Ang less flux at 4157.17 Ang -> -1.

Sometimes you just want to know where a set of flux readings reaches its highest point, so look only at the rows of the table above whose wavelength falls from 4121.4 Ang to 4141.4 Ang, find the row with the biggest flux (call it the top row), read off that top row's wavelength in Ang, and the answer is 4126.65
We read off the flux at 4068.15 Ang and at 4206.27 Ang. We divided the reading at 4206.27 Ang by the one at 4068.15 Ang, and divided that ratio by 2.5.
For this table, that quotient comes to 0.37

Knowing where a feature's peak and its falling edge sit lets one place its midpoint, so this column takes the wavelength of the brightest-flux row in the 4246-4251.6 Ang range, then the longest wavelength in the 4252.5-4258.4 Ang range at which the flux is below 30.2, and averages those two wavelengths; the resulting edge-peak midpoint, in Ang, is 4252.0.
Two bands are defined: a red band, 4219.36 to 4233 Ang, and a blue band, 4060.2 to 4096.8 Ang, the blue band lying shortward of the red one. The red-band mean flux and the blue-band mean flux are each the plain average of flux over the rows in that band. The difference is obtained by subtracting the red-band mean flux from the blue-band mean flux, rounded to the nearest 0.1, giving -0.4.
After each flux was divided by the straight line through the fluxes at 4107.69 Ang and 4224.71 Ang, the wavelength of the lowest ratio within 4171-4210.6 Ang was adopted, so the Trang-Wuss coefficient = 4174.43 Ang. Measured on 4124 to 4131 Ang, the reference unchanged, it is 4129.50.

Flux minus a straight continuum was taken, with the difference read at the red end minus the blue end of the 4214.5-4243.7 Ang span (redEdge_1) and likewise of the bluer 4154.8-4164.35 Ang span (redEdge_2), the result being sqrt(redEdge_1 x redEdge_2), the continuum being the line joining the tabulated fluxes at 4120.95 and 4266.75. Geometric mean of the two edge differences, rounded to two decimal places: 2.68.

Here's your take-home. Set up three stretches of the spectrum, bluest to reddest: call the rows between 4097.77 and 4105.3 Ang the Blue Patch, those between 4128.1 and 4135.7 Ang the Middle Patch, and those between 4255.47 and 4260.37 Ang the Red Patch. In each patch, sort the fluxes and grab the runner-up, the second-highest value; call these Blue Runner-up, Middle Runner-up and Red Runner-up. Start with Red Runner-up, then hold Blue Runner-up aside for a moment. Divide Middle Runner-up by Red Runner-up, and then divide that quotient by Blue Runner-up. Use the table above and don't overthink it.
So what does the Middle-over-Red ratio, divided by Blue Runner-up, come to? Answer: 0.036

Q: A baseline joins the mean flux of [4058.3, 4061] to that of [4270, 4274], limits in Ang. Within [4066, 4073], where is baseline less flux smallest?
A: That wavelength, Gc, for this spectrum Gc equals 4068.15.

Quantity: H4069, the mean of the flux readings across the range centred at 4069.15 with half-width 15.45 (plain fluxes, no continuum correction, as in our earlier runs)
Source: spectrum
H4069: 29.8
